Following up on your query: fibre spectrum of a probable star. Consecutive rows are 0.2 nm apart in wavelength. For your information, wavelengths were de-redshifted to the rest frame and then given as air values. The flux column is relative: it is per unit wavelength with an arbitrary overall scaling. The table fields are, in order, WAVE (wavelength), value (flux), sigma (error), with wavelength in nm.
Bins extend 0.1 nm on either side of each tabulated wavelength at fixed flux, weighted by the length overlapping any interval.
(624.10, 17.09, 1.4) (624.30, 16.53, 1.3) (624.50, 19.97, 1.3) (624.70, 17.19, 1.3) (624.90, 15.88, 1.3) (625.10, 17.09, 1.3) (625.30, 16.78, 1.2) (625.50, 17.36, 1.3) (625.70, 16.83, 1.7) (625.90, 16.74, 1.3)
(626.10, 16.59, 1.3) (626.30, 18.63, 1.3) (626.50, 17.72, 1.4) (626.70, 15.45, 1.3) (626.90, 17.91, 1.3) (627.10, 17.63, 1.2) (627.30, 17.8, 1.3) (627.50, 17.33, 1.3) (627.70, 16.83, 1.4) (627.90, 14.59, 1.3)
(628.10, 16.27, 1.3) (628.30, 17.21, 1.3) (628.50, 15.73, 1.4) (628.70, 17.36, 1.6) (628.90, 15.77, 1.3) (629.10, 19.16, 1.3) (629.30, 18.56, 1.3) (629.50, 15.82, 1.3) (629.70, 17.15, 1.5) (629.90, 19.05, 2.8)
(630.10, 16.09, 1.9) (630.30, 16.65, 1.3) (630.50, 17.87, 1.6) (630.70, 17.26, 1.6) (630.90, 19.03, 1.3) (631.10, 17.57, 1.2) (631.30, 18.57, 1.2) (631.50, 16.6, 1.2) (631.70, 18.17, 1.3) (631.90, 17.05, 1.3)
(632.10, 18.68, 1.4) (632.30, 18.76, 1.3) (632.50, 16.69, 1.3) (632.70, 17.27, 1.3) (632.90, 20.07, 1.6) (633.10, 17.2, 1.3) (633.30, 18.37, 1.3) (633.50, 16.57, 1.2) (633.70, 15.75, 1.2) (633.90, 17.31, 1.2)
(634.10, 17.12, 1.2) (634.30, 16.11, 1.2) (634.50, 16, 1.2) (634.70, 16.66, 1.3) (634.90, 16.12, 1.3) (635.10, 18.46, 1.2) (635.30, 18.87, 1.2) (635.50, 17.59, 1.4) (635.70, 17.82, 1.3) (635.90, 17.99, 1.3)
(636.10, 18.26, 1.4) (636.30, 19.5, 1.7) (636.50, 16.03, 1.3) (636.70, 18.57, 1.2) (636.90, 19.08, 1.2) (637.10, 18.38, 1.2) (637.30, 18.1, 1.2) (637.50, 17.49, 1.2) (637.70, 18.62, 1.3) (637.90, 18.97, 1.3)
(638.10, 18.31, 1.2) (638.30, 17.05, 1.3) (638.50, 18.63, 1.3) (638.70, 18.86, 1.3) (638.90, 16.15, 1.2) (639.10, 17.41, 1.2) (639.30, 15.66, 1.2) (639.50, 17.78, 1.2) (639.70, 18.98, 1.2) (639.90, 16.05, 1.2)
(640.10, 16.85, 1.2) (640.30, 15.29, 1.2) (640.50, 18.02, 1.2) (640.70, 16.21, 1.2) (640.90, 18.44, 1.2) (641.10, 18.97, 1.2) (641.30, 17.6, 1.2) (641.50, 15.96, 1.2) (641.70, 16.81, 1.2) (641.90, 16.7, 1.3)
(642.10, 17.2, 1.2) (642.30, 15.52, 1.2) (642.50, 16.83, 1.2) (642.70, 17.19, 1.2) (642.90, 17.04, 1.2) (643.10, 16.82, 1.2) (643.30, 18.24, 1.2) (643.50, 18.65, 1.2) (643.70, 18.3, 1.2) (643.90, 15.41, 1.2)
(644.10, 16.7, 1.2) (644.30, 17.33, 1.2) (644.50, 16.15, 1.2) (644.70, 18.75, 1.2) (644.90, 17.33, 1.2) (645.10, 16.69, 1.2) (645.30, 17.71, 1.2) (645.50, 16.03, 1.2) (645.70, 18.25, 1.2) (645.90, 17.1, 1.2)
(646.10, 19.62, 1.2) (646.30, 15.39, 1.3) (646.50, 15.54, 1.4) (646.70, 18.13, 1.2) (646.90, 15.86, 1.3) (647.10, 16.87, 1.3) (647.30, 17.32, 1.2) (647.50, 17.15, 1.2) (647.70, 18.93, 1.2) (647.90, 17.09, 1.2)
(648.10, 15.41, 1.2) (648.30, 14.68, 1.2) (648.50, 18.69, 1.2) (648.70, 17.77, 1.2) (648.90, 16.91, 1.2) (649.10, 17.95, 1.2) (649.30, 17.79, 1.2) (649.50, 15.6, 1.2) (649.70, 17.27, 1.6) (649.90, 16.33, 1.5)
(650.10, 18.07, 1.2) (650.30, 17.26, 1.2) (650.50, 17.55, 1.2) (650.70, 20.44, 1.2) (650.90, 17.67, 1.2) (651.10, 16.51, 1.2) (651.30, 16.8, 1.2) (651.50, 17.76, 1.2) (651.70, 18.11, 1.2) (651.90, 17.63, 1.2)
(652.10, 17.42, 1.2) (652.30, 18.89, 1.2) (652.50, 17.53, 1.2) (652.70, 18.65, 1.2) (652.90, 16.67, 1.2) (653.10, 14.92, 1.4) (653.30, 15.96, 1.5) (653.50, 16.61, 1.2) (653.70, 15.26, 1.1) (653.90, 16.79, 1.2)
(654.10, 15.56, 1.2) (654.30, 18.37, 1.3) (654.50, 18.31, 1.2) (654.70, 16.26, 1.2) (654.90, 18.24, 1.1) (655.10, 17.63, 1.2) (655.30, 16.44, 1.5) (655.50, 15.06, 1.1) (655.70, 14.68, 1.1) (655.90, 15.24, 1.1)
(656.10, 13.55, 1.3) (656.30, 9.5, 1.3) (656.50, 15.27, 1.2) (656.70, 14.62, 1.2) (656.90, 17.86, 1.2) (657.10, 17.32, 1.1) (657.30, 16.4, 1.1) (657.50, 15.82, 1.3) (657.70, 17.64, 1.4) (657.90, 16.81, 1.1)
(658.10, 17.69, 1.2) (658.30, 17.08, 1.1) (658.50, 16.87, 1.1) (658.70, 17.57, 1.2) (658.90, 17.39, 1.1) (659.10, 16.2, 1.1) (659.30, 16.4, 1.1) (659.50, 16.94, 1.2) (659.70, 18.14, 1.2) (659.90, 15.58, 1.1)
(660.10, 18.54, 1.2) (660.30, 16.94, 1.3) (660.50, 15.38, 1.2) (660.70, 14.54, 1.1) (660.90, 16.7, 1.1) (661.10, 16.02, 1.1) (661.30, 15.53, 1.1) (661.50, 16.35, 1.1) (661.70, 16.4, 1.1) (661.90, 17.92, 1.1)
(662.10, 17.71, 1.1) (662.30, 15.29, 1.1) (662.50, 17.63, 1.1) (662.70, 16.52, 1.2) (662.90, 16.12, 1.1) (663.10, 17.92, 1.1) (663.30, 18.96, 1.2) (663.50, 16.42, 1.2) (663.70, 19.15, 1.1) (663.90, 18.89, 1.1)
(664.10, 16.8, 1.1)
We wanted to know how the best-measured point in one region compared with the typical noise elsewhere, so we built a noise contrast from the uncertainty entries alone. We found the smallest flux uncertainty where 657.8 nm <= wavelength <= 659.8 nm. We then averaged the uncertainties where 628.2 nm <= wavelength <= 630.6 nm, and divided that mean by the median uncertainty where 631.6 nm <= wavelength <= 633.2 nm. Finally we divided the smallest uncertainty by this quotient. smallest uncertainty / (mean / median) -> 0.92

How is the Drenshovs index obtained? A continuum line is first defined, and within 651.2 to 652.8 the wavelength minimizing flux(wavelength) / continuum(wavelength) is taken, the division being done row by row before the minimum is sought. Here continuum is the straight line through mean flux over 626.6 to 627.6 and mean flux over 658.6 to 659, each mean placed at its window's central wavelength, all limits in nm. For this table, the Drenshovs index 651.30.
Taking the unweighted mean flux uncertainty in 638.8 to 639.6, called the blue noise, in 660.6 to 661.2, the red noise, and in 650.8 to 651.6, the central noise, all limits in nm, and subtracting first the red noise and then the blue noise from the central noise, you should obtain -1.10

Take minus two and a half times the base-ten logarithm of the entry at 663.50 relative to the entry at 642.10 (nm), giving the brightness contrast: 0.05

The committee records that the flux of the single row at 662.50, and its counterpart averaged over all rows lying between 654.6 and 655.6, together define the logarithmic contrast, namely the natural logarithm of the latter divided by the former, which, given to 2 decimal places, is -0.05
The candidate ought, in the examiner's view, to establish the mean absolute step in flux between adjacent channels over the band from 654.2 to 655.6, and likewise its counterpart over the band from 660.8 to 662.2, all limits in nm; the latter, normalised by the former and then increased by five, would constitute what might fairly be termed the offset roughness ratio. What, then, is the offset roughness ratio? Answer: 5.52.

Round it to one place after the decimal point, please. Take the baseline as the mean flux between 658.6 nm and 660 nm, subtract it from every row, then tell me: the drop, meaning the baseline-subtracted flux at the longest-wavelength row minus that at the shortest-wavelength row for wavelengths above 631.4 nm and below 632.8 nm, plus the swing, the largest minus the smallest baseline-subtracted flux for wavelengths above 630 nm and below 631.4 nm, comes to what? 3.6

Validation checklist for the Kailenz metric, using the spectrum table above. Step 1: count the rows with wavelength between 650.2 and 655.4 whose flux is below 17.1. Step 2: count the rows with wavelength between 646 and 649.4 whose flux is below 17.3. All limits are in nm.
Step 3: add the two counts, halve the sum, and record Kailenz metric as 10.0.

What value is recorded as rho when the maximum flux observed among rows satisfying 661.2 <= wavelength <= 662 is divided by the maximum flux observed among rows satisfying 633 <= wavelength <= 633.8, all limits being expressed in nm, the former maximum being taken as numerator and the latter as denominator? 0.98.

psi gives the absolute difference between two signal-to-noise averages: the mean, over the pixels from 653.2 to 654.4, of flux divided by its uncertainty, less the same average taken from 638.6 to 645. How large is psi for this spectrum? 1.0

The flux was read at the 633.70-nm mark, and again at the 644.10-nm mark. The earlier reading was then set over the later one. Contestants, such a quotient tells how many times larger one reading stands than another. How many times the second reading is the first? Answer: 0.94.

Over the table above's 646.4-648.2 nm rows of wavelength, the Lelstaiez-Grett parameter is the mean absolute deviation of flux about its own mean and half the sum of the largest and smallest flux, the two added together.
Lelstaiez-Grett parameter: 18.1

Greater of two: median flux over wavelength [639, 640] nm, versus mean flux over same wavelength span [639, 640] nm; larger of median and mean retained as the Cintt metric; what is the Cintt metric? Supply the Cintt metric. 17.4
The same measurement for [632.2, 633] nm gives 18.2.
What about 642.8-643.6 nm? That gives 17.7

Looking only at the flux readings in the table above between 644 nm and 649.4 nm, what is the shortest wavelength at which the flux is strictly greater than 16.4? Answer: 644.10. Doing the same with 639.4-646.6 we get 639.50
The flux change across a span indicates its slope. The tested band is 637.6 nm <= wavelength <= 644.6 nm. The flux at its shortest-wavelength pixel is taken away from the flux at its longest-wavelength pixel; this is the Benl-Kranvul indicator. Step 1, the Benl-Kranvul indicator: -2.5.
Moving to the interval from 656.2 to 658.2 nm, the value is 8.2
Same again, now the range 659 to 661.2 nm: -0.2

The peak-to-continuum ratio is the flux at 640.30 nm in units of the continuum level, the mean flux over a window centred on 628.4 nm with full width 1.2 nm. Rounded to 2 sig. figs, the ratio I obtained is 0.95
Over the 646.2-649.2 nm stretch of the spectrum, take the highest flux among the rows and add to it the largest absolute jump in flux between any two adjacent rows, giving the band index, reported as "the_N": 22.9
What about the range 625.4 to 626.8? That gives 20.9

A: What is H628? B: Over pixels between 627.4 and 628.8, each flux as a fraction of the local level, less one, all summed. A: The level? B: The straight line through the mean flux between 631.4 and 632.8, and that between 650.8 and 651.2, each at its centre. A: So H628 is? -0.49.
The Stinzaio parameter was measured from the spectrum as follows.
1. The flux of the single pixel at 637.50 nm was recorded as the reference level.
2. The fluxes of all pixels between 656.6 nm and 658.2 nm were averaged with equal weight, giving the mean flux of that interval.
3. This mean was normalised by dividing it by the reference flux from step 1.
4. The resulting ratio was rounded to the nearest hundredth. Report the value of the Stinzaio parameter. 0.96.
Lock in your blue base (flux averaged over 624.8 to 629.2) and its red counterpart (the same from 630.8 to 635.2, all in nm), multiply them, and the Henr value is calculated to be 296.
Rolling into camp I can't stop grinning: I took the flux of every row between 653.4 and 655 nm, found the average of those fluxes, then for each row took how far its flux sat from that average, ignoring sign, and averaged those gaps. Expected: 1.0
